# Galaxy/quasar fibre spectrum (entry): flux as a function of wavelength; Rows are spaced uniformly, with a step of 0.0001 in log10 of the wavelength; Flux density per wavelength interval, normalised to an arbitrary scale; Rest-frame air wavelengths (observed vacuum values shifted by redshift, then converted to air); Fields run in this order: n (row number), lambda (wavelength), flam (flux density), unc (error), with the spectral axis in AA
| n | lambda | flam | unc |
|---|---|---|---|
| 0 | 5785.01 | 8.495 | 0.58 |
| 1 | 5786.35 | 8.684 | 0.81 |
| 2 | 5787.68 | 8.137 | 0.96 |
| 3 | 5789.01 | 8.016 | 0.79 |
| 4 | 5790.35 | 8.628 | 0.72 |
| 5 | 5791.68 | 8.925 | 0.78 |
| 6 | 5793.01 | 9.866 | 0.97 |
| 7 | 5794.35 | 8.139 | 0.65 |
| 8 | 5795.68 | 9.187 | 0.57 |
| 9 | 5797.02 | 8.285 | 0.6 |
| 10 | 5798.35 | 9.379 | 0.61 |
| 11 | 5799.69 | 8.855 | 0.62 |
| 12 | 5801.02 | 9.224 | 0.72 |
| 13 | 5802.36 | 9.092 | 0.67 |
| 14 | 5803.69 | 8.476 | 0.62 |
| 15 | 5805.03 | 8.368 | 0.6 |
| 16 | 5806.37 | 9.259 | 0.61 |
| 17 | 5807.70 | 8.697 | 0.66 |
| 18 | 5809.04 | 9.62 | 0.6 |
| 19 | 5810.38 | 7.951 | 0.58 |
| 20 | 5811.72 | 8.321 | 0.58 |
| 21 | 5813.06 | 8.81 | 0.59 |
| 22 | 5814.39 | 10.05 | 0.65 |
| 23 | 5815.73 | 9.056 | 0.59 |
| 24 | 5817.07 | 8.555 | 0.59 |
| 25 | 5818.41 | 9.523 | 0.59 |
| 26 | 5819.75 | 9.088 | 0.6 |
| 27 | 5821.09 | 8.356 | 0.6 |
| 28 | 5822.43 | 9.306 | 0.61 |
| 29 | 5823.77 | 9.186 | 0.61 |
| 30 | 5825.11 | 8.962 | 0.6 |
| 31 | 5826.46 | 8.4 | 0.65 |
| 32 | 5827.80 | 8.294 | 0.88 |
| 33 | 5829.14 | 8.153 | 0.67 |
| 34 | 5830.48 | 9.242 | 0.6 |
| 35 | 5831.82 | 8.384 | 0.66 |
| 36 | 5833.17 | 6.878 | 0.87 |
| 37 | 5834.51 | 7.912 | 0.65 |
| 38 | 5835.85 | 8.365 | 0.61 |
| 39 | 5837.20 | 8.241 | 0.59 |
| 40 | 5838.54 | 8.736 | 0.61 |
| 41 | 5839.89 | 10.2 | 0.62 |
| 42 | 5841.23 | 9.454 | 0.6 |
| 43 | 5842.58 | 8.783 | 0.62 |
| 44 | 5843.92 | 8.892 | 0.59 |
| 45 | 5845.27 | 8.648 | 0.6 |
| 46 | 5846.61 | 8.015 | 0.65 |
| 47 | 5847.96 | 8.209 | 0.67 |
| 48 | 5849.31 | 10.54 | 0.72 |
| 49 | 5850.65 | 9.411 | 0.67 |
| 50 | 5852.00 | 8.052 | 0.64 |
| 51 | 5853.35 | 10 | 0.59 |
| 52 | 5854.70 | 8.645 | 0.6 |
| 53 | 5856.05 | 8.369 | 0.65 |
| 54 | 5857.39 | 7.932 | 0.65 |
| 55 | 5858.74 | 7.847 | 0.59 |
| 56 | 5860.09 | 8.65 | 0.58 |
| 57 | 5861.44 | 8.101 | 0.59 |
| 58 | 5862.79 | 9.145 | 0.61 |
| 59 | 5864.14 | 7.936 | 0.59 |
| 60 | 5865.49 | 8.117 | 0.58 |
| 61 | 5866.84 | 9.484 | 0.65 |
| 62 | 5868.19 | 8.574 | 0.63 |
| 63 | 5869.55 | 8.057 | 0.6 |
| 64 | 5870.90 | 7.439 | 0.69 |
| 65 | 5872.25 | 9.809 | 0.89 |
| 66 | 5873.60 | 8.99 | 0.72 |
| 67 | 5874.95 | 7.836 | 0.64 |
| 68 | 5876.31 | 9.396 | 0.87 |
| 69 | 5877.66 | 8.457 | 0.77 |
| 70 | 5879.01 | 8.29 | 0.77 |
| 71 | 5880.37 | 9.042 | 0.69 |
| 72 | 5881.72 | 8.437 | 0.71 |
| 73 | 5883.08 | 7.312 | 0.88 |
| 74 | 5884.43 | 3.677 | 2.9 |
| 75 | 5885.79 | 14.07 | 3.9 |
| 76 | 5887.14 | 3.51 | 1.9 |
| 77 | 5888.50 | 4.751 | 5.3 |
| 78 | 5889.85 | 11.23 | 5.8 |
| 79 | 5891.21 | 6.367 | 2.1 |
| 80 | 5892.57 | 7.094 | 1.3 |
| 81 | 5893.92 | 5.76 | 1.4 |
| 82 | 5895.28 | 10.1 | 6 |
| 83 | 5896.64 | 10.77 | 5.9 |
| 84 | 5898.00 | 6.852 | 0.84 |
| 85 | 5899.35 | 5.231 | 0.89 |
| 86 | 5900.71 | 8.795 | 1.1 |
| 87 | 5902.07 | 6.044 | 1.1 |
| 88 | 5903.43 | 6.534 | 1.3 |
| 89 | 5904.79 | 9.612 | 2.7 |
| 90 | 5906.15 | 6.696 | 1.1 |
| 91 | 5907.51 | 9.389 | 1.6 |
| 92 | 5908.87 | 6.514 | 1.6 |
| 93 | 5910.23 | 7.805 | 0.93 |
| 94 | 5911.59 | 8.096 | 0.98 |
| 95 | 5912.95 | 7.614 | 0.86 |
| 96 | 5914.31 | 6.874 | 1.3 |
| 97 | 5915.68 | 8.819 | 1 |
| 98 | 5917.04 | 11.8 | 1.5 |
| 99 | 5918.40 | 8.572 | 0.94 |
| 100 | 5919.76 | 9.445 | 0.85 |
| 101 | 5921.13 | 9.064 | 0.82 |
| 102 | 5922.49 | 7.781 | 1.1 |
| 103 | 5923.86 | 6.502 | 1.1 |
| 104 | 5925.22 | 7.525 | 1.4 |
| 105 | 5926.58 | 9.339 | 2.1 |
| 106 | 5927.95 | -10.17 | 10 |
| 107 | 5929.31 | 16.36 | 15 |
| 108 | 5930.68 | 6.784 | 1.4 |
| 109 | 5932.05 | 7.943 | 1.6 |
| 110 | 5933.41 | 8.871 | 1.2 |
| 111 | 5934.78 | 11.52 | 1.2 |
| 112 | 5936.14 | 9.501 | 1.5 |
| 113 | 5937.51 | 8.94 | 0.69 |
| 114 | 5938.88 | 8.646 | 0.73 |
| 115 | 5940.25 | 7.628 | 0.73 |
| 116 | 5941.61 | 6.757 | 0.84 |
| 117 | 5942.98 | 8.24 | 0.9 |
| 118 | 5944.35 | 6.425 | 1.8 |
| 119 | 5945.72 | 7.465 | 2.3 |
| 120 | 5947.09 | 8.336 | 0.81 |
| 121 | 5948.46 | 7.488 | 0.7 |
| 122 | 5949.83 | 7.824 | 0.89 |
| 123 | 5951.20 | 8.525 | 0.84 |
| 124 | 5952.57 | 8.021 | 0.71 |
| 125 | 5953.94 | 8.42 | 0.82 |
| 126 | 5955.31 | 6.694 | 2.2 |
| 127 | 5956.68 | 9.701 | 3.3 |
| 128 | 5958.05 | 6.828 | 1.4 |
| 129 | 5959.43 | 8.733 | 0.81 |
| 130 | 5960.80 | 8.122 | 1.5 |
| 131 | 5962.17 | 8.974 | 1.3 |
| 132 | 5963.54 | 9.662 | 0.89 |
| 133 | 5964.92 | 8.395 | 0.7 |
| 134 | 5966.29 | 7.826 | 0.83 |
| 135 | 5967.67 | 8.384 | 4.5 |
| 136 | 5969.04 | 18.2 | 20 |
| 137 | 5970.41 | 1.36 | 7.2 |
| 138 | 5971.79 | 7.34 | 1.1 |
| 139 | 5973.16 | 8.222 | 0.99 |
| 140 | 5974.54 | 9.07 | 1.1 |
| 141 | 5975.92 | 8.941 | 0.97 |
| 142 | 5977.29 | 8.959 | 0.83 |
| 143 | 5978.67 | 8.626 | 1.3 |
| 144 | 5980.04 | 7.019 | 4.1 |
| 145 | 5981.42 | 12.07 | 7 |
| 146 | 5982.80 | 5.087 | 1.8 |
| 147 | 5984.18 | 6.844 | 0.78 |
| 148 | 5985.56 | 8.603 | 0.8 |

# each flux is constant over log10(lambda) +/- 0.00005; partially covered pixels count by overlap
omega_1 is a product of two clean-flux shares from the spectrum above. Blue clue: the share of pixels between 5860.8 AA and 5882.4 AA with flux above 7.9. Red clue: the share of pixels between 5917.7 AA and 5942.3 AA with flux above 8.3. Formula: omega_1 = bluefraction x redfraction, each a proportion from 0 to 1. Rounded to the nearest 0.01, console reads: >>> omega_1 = 0.49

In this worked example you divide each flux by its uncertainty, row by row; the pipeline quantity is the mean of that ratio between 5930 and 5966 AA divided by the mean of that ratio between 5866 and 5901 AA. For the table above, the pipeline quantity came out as 1.04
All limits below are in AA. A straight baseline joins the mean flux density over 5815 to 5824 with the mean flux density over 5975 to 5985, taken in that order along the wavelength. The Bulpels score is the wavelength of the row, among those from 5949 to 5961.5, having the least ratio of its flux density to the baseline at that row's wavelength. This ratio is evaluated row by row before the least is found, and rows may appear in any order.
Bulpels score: 5955.31 AA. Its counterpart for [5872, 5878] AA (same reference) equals 5874.95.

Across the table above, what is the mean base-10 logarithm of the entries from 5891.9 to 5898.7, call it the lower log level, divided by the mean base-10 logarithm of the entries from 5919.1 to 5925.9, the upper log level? 0.99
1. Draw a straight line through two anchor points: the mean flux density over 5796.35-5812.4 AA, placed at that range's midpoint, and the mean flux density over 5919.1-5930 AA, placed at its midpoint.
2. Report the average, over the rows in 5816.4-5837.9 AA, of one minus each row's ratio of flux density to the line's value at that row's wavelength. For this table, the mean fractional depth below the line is -0.012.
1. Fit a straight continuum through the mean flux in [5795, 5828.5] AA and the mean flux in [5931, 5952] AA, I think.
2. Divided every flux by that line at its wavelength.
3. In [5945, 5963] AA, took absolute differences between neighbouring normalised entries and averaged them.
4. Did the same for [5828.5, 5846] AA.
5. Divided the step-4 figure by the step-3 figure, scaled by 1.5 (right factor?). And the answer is 0.8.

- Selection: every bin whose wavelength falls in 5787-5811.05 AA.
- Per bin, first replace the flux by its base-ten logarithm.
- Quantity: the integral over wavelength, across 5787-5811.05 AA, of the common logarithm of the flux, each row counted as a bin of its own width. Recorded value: 22.7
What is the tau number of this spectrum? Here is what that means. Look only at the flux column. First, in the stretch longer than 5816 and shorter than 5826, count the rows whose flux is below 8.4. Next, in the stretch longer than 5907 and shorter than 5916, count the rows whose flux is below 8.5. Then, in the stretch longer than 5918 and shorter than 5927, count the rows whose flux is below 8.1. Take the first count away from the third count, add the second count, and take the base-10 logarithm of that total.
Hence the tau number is 0.85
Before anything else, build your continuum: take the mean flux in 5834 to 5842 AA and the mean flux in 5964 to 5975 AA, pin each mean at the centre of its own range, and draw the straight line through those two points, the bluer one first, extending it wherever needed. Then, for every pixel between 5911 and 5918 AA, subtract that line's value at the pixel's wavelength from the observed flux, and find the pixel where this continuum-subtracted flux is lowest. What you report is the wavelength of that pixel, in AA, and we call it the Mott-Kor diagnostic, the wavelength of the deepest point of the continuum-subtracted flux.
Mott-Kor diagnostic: 5914.31 AA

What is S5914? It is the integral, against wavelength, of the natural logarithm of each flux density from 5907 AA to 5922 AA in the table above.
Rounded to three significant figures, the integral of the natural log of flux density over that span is 32.0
